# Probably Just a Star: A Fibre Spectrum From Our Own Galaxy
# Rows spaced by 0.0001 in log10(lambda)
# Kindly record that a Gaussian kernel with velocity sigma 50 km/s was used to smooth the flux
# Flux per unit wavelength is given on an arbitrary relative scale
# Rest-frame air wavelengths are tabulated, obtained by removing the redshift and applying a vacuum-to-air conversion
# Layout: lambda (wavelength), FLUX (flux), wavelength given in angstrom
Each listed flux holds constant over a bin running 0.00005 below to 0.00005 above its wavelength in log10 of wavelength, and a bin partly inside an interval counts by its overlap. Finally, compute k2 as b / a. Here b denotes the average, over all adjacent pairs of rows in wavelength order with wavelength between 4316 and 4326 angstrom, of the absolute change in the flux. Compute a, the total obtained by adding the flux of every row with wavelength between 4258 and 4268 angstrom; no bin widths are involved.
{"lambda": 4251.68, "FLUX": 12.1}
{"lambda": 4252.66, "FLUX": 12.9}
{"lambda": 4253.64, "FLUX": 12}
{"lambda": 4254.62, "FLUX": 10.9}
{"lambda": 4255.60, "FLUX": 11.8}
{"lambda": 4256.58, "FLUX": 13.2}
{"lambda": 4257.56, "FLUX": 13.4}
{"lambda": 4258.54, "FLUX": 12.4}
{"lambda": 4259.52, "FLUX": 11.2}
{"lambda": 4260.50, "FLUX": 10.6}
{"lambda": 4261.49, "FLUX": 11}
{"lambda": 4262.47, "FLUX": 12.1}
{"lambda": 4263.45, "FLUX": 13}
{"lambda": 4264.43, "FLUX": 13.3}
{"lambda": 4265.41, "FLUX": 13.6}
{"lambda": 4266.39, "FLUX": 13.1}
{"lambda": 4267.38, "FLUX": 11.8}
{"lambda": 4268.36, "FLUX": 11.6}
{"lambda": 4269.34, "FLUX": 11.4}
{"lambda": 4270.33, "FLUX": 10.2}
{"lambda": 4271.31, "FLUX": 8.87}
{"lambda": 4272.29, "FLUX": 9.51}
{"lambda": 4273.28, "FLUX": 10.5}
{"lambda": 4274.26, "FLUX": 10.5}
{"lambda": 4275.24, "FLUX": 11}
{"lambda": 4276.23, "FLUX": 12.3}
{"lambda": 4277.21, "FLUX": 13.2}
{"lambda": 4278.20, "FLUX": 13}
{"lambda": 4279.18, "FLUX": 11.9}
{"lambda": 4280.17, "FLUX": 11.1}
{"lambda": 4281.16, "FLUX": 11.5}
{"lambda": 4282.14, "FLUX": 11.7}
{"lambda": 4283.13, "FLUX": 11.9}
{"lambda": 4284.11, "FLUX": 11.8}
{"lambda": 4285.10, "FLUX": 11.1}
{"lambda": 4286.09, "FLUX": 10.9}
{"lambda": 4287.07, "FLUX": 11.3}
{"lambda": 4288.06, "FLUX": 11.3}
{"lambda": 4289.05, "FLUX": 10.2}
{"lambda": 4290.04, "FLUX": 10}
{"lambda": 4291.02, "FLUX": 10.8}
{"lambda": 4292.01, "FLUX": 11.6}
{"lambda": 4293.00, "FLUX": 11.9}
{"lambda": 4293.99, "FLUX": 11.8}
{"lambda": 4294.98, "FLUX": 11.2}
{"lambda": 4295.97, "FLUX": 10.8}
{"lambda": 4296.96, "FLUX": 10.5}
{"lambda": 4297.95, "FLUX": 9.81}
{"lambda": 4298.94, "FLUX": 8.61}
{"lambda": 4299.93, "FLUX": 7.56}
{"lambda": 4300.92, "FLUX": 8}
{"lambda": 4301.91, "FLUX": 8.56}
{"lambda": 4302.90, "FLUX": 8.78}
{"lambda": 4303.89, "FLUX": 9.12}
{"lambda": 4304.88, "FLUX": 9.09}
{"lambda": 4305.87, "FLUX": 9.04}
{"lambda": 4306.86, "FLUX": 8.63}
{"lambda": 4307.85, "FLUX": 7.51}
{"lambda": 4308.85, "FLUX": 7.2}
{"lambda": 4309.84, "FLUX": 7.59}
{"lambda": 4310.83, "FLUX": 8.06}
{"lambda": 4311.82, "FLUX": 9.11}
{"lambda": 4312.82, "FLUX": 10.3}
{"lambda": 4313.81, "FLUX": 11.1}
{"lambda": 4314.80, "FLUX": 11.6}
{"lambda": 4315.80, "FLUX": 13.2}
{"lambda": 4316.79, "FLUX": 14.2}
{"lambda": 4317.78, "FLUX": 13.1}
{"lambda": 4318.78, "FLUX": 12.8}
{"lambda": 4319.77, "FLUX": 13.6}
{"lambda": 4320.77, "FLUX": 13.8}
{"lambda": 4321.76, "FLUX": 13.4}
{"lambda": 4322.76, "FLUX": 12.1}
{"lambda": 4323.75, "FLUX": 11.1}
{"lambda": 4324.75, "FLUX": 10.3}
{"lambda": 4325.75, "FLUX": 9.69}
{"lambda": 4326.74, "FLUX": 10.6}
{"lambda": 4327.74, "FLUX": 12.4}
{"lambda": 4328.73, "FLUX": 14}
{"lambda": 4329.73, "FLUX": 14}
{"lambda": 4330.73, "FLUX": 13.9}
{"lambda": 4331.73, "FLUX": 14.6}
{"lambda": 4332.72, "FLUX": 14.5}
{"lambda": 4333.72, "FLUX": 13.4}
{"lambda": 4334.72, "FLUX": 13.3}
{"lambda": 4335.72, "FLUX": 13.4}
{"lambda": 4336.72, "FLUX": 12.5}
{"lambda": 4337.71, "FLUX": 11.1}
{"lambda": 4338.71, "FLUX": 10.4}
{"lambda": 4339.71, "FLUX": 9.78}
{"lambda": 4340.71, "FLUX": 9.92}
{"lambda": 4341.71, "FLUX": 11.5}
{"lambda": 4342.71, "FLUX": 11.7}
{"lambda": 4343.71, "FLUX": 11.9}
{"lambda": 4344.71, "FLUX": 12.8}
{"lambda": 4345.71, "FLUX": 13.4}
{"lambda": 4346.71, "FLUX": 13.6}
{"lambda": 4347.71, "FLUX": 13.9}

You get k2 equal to 0.006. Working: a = 122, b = 0.72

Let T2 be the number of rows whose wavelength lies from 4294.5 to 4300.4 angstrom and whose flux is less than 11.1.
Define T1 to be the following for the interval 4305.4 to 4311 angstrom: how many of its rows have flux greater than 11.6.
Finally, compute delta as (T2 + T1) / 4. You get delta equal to 1.25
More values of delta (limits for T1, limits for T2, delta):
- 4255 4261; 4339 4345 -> 1.50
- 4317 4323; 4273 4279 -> 2.25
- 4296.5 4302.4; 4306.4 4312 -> 1.50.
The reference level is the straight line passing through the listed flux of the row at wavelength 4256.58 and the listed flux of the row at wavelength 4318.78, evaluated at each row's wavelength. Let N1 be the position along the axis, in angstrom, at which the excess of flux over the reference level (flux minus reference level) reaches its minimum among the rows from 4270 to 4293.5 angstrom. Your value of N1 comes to 4271.31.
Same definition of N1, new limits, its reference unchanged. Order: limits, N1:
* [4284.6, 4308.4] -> 4299.93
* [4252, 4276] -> 4271.31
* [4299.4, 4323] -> 4308.85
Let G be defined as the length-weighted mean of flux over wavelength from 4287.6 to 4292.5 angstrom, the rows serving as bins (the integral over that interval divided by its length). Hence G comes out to 10.8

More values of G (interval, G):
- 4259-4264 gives 11.6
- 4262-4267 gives 13.0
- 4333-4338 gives 12.9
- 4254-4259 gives 12.3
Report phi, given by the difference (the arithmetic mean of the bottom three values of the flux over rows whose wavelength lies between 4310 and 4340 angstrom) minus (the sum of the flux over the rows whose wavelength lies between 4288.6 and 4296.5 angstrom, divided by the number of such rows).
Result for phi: -2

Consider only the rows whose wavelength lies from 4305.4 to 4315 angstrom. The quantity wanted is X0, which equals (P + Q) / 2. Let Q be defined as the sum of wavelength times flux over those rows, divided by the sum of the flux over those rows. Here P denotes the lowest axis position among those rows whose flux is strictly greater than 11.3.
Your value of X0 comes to 4312.7 angstrom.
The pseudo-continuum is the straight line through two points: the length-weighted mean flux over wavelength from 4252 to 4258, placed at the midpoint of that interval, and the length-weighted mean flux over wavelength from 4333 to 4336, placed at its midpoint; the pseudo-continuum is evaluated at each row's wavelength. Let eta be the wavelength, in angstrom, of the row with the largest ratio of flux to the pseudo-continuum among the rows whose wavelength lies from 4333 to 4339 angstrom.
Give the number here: 4333.72 angstrom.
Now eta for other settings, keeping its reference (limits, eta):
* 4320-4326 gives 4320.77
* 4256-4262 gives 4257.56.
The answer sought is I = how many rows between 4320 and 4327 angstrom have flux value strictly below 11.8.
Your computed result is 4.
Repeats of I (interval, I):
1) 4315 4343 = 10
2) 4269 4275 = 6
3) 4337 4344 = 6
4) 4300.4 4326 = 18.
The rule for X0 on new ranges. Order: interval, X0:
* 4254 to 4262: 4256.8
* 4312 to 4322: 4316.2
